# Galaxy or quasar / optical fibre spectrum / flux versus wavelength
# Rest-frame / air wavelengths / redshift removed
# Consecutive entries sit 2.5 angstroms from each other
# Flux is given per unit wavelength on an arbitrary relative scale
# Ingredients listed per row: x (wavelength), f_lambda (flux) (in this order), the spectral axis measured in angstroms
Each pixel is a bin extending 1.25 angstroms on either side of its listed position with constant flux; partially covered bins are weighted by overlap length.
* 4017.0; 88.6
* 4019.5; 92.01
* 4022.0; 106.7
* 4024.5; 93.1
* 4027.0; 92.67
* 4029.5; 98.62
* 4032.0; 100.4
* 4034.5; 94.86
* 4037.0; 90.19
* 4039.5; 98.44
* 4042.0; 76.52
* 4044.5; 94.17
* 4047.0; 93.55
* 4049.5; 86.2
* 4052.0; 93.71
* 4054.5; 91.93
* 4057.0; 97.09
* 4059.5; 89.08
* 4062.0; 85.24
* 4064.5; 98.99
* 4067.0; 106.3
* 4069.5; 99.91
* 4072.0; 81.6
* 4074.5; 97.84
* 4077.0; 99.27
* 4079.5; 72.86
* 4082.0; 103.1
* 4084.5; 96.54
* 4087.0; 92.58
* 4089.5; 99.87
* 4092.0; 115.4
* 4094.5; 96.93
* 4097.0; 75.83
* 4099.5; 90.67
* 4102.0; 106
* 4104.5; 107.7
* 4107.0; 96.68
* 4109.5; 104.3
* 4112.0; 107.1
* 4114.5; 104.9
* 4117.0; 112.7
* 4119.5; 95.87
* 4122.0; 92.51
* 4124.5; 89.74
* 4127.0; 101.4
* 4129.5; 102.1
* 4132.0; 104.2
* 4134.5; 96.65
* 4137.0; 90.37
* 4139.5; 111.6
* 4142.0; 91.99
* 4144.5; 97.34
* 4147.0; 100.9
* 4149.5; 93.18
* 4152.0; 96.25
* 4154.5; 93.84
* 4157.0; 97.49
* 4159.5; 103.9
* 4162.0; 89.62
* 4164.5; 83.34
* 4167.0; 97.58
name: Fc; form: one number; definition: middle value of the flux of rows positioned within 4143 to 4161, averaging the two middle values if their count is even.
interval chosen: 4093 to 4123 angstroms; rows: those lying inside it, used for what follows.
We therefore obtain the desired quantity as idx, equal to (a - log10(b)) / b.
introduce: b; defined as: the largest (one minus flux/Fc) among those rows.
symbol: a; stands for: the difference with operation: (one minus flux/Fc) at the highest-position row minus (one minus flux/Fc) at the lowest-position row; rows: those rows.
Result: 3.2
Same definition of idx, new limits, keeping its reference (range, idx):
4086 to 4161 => 2.4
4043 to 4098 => 3.1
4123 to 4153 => 13.3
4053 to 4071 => 6.6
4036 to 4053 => 3.0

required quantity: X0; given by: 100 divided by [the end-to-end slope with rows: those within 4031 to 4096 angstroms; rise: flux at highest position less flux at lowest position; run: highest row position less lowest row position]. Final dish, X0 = -1801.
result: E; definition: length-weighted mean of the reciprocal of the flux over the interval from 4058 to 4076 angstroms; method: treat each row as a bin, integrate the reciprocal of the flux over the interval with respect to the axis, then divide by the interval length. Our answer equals 0.0107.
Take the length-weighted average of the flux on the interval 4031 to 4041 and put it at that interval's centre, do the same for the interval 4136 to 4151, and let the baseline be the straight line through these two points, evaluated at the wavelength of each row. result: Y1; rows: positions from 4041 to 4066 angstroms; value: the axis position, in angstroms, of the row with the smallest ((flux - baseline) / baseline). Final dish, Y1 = 4042.0 angstroms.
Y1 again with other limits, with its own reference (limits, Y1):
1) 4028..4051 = 4042.0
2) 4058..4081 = 4079.5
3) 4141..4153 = 4142.0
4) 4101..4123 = 4122.0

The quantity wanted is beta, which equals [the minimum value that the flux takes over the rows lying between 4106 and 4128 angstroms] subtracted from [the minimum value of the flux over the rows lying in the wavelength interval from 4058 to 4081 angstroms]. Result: -17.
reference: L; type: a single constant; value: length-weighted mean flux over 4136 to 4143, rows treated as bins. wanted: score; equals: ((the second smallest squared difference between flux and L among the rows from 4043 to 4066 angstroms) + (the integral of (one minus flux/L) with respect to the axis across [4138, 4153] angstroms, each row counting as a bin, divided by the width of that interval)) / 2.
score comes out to 1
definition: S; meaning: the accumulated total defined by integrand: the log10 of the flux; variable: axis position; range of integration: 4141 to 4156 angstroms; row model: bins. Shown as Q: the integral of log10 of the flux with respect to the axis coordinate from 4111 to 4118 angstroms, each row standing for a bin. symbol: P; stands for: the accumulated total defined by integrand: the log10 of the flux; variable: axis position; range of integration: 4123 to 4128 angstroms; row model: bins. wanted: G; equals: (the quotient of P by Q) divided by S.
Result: 0.023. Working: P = 10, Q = 14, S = 30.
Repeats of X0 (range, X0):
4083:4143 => -1264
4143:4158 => 8333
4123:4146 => 263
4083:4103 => 185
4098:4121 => 385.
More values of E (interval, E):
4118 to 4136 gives 0.0103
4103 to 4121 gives 0.0096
